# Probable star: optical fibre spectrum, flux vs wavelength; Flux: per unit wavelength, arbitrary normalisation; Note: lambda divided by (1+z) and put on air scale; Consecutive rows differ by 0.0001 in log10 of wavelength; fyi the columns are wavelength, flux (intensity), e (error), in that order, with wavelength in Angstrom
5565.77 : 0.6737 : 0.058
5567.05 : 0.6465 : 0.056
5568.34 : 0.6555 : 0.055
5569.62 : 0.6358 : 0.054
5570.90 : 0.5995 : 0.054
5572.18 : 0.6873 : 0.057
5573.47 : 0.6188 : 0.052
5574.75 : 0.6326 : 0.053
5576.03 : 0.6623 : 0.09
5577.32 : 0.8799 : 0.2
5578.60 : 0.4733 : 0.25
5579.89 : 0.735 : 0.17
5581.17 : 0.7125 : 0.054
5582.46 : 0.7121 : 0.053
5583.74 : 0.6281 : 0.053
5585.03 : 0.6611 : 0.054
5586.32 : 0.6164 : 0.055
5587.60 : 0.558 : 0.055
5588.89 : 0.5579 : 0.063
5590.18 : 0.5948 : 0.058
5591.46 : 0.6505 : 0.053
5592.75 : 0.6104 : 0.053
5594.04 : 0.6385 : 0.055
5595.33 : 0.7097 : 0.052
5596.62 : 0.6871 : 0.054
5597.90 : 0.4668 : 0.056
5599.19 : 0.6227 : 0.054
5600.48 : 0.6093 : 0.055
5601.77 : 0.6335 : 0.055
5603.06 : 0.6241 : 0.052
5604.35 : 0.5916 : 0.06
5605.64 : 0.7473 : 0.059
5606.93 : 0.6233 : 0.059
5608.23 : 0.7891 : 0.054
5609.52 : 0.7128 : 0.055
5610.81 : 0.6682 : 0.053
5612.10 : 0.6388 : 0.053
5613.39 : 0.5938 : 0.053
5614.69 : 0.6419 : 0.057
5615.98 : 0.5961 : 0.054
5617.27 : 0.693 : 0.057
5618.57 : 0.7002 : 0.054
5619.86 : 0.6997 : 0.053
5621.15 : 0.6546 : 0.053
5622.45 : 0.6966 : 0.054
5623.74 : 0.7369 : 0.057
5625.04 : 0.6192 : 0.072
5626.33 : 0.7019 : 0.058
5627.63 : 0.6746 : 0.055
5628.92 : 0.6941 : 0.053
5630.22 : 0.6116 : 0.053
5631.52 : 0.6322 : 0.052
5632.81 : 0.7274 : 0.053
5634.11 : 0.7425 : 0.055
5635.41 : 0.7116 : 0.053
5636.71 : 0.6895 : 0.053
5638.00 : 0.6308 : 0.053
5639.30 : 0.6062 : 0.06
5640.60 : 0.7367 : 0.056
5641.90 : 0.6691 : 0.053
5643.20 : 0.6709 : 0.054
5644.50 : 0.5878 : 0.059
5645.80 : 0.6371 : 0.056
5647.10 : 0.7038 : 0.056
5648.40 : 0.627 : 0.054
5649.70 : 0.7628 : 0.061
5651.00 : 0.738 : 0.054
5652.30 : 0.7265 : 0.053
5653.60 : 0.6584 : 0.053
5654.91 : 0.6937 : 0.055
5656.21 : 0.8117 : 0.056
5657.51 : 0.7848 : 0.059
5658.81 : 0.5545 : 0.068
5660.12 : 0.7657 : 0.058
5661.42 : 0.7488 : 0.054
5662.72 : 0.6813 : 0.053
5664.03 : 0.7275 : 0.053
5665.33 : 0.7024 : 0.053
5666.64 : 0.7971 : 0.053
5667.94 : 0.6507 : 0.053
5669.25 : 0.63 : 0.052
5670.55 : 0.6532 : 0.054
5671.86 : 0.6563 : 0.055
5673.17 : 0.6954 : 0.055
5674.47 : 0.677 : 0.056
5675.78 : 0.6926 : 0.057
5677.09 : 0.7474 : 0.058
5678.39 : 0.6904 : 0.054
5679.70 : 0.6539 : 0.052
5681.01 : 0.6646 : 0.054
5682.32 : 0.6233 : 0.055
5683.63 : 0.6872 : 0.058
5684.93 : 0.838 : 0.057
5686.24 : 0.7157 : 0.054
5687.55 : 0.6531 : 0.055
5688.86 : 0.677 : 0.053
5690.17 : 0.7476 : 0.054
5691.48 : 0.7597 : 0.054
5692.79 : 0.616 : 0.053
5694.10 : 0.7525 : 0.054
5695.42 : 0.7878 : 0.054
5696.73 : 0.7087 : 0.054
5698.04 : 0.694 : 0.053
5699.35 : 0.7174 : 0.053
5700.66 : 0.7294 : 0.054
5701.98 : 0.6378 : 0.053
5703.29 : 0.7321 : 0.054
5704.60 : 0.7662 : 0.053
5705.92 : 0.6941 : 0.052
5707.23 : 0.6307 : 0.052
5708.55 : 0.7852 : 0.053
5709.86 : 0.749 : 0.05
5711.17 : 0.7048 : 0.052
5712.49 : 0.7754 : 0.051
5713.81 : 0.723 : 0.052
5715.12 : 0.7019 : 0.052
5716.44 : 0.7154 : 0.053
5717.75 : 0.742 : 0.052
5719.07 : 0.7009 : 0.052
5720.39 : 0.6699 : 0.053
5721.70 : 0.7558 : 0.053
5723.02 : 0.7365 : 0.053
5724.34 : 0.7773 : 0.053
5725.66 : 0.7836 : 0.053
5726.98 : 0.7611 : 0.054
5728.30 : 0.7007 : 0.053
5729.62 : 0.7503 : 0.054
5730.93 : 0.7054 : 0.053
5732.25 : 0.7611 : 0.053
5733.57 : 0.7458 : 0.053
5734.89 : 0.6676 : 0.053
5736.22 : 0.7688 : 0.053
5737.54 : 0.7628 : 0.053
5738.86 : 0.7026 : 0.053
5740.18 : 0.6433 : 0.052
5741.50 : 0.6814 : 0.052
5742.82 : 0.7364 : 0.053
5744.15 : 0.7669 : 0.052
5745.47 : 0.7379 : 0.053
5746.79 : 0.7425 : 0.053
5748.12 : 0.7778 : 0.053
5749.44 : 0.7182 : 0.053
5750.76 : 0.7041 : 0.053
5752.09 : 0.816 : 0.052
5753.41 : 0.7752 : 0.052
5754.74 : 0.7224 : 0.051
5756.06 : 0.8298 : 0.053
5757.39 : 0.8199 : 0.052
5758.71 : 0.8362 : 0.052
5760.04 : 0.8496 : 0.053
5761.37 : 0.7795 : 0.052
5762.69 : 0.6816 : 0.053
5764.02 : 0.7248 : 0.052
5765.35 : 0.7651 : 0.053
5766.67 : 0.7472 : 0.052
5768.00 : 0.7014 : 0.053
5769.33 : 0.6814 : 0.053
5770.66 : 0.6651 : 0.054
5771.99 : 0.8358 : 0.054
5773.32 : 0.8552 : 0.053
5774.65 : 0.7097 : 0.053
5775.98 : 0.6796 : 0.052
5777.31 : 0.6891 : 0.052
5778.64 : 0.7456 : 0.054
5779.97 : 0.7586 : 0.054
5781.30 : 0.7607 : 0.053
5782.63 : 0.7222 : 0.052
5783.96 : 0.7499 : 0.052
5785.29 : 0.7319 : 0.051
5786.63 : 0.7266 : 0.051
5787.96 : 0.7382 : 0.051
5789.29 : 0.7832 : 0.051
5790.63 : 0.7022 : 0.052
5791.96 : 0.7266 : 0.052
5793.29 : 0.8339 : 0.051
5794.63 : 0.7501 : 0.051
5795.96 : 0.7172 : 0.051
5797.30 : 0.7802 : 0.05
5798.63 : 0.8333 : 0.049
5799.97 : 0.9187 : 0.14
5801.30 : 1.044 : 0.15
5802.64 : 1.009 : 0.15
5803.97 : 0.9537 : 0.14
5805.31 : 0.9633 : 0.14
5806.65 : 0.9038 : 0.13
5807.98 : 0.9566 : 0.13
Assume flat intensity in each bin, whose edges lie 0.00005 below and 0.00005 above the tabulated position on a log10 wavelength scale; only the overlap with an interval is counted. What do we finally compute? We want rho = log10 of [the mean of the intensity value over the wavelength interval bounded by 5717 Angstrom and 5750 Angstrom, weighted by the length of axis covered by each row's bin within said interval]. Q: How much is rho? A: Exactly -0.14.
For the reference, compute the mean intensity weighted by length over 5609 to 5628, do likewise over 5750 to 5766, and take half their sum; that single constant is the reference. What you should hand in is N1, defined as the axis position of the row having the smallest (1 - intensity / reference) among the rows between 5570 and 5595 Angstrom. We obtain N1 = 5577.32 Angstrom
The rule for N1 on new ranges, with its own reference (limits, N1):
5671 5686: 5684.93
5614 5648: 5634.11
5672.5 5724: 5684.93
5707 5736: 5708.55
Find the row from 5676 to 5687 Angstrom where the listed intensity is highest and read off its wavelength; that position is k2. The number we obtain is 5684.93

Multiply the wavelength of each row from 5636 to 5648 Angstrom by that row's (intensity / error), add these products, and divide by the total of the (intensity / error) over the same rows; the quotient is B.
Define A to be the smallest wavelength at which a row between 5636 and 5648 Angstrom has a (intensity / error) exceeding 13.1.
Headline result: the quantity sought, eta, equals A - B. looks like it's -1.2 Angstrom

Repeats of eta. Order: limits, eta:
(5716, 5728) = -5.3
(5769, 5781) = -2.7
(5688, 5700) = -4.0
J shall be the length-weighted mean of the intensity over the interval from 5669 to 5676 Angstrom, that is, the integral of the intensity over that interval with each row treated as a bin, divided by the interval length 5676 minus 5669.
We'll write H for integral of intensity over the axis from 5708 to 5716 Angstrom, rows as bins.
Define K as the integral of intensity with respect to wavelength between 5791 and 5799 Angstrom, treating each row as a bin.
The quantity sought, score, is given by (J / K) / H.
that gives 0.0184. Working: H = 5.91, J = 0.668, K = 6.2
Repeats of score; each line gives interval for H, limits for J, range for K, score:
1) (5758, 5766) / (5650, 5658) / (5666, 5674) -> 0.0219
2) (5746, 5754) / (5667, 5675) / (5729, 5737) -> 0.0188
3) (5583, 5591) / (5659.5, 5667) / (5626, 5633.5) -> 0.0301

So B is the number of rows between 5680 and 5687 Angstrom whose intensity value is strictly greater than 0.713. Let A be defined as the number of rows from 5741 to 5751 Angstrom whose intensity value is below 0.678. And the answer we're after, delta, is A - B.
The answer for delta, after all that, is -2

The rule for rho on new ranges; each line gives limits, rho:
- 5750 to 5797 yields -0.12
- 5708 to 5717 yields -0.13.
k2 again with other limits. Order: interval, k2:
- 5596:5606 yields 5605.64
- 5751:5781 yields 5773.32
